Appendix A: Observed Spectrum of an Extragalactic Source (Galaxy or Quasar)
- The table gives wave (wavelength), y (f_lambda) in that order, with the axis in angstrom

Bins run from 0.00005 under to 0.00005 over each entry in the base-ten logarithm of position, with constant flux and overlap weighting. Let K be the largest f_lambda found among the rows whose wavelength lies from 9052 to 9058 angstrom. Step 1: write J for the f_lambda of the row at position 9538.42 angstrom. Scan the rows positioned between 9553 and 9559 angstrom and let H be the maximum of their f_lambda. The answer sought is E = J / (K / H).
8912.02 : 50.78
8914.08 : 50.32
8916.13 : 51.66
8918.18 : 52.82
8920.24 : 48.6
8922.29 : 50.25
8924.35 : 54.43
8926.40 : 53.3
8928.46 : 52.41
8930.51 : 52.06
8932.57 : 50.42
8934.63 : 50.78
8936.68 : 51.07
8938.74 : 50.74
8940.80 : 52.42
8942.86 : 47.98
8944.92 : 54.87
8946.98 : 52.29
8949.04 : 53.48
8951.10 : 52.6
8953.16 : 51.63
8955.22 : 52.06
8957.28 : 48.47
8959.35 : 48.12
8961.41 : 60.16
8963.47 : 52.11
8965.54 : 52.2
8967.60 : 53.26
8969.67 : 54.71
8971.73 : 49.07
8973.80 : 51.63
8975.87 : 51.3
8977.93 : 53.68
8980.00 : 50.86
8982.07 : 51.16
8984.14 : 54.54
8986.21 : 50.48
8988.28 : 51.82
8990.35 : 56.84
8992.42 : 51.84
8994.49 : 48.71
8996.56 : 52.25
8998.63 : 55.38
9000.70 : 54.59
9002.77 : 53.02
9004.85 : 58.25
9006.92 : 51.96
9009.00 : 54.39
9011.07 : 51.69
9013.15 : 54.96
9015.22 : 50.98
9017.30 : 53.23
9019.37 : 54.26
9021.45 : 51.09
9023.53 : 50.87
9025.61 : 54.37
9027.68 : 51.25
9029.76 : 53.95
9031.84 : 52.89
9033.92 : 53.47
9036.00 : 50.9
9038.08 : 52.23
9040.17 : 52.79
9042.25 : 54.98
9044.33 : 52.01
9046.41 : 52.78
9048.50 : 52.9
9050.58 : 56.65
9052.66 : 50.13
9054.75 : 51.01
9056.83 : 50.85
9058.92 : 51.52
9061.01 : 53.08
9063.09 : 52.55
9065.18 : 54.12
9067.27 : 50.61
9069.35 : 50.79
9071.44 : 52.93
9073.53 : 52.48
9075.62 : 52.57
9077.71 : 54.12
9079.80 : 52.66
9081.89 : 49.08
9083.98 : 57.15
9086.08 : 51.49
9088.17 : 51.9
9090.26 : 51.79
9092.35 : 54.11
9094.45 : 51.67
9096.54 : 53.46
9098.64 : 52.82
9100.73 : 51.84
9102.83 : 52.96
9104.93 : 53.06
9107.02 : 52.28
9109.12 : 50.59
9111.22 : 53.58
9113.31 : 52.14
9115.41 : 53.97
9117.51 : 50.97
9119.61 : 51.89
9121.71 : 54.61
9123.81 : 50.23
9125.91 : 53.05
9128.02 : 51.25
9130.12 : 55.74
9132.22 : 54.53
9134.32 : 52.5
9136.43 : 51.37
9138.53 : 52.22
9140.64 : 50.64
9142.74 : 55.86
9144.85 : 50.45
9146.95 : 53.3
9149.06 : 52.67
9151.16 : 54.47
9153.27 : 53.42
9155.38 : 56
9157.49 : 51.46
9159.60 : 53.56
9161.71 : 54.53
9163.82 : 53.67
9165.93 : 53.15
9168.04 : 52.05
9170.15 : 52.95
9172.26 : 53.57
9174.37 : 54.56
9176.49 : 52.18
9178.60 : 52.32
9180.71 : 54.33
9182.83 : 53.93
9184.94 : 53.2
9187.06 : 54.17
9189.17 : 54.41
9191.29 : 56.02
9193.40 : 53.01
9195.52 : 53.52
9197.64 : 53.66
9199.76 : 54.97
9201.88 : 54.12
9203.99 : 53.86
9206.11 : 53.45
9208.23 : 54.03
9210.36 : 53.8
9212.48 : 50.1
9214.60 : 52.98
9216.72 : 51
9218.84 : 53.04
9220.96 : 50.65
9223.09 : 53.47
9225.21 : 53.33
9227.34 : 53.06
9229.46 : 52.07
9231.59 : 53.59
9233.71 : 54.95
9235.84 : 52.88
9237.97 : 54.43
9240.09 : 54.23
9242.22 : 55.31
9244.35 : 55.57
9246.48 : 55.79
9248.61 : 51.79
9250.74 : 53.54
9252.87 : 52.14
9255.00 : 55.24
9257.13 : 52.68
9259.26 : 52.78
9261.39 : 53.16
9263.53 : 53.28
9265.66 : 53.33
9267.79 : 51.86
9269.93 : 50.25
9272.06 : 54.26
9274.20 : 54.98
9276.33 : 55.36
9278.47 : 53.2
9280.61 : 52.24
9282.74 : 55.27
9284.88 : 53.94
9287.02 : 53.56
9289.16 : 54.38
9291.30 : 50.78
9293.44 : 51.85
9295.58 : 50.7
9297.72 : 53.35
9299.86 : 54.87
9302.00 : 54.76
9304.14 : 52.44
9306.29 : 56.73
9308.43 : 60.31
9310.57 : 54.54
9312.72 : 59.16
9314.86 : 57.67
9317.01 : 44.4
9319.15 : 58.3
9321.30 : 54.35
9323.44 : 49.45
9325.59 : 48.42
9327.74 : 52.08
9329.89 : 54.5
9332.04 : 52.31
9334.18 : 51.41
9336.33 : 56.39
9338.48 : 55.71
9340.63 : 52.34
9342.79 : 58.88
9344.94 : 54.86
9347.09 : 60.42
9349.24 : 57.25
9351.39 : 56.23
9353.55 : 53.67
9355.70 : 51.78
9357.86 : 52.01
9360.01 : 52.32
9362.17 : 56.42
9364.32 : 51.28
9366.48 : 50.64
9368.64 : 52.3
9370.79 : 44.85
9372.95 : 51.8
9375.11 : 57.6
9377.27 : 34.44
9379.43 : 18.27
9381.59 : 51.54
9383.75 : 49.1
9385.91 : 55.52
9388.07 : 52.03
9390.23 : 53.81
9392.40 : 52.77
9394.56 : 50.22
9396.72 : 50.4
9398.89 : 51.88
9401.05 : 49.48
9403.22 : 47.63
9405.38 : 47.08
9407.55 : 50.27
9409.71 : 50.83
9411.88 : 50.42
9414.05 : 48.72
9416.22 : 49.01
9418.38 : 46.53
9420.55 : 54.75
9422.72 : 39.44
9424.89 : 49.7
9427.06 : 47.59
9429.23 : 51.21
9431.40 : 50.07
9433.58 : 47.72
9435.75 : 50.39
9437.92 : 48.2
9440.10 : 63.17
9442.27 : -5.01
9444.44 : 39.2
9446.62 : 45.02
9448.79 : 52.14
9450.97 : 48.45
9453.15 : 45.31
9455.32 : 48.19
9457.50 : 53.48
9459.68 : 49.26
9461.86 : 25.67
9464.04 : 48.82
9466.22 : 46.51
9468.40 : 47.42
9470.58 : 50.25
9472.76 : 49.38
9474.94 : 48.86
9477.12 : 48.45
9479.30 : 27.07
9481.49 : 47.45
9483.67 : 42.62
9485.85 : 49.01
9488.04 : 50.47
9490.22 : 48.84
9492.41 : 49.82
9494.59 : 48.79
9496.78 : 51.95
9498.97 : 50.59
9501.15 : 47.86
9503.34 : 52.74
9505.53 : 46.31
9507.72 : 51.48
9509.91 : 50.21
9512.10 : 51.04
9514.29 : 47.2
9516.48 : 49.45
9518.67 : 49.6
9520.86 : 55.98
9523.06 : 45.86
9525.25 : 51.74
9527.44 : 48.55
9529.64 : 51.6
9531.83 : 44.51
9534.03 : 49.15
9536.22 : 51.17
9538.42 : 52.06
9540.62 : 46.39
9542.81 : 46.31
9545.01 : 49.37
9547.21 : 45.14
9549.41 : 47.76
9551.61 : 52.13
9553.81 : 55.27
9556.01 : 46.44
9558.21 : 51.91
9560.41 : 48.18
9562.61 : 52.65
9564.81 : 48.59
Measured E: 56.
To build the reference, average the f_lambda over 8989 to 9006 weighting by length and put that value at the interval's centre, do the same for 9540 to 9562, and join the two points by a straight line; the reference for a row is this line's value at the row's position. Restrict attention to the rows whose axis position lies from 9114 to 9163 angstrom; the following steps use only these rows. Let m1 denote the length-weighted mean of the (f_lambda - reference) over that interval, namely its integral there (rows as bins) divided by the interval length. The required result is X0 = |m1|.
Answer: 0.38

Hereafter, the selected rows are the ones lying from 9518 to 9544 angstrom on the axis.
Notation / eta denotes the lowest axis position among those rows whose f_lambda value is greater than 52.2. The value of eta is 9520.86 angstrom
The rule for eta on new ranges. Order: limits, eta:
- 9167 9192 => 9170.15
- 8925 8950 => 8926.40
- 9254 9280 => 9255.00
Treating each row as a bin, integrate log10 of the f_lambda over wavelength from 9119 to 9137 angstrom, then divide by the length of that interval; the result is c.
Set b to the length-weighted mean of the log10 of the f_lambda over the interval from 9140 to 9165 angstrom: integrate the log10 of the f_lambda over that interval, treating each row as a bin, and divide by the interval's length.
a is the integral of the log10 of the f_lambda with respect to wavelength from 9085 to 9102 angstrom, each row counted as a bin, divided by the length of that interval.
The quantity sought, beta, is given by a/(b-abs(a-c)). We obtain 0.997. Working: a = 1.72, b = 1.73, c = 1.72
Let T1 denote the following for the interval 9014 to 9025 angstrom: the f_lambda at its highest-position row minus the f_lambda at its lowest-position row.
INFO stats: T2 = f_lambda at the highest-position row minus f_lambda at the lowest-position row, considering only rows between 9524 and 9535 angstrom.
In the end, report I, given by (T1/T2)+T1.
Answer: 0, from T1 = 0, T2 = -3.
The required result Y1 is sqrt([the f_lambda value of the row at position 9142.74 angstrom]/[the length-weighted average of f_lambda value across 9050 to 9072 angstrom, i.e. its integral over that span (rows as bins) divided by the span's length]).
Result 1.04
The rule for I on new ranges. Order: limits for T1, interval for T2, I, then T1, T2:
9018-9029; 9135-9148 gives -5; -3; 2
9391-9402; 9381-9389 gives -10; -3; 0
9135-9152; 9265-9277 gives 5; 3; 2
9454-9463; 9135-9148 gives -34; -23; 2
